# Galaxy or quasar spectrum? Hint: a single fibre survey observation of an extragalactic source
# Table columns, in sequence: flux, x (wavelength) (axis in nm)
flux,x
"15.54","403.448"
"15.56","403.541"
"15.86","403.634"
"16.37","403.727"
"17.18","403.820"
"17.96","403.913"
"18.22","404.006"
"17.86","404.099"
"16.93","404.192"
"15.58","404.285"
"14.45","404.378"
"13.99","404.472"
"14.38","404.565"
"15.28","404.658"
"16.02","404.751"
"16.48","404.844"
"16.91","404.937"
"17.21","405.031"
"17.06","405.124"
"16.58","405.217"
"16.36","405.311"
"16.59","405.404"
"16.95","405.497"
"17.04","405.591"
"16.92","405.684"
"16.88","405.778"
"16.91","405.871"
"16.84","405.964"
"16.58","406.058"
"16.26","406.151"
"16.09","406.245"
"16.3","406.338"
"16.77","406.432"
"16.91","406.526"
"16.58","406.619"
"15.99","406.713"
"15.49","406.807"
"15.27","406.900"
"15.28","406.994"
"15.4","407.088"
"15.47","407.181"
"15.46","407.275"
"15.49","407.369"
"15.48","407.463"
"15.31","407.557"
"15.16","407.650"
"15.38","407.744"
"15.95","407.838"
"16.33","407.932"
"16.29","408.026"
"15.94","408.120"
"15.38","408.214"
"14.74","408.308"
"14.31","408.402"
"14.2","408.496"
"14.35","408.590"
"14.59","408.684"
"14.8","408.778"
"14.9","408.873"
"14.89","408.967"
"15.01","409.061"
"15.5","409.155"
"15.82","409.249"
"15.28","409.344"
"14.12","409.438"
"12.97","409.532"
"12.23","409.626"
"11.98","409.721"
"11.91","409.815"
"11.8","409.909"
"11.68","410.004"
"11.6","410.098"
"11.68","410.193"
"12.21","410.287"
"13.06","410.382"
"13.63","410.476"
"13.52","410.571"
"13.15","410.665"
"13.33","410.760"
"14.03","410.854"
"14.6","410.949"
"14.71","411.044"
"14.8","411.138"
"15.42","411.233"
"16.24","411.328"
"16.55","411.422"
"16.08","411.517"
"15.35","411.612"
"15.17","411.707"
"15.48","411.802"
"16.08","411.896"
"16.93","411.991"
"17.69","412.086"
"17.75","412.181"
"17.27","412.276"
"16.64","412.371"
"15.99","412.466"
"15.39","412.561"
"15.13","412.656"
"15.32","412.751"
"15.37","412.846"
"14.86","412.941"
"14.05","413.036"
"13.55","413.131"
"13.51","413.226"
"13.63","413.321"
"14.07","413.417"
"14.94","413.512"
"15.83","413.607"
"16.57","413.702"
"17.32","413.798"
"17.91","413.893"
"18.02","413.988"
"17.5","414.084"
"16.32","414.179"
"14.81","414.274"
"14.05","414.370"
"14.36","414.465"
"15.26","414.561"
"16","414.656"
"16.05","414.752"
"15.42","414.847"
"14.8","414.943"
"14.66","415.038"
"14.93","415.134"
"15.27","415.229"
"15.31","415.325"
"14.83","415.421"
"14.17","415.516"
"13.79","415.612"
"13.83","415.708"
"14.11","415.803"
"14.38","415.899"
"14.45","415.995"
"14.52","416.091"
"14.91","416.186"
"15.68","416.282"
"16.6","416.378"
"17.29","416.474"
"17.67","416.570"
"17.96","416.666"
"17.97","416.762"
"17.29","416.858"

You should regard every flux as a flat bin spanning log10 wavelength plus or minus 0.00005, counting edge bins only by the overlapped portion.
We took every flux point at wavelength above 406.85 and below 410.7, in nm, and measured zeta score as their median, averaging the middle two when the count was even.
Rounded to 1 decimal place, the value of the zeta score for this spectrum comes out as 14.9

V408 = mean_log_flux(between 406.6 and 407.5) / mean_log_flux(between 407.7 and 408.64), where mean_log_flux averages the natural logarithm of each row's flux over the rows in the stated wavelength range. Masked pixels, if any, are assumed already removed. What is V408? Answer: 1.01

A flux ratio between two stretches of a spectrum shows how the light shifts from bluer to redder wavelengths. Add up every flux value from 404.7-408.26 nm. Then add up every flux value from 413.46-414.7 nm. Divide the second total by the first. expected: 0.34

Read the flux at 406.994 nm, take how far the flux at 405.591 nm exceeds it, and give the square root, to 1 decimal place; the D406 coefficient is 1.3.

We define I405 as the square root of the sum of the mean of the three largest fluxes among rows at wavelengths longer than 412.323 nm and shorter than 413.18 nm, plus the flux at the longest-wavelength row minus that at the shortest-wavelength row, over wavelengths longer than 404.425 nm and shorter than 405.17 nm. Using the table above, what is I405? 4.37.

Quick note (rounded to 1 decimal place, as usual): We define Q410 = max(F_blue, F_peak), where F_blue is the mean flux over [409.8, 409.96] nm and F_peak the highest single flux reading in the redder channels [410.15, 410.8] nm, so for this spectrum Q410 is 13.6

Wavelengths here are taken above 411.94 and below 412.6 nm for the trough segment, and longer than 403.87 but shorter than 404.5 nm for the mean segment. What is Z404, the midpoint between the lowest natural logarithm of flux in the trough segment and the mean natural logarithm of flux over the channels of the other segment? 2.76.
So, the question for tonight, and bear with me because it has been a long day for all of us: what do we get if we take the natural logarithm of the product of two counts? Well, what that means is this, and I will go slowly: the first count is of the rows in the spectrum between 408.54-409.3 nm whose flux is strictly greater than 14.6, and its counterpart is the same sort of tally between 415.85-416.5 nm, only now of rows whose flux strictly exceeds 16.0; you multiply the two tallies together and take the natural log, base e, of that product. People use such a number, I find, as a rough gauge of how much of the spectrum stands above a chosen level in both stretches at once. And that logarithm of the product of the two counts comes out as 2.5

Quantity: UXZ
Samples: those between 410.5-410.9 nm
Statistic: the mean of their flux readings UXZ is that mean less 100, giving -86.5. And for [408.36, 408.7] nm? -85.6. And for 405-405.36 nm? -83.2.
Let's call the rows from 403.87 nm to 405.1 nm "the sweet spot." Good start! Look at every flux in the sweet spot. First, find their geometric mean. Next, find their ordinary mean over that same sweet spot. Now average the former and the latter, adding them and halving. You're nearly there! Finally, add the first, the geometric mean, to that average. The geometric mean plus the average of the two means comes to 32.4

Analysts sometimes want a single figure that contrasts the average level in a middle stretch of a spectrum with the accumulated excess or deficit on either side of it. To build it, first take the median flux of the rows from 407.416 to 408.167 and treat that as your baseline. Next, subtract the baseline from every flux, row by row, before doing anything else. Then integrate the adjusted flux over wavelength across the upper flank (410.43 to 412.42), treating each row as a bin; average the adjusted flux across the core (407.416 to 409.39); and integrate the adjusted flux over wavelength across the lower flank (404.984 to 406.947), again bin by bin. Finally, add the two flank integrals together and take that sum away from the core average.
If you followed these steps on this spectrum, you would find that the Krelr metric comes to -1.6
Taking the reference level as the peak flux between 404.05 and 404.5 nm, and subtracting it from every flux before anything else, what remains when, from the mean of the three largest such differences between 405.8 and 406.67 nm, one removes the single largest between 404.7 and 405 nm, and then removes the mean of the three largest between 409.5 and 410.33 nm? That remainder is 5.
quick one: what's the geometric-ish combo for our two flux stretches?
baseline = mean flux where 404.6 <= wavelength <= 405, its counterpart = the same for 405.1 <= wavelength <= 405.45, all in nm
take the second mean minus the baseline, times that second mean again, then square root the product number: 2.8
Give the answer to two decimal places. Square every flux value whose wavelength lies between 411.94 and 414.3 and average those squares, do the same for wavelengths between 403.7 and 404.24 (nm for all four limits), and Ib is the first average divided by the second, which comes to 0.83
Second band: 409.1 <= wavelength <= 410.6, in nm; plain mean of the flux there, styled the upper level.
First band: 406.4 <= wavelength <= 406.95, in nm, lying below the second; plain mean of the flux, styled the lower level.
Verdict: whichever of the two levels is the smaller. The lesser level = 13.1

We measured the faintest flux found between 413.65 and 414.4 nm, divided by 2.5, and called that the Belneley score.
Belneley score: 5.6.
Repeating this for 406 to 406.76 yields 6.4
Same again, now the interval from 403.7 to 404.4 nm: 5.8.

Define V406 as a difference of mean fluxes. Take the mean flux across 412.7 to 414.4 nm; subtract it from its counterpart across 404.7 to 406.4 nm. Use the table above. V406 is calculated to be 1.2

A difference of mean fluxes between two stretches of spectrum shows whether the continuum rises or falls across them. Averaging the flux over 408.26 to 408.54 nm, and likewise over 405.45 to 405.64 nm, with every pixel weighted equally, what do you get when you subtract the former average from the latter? 2.58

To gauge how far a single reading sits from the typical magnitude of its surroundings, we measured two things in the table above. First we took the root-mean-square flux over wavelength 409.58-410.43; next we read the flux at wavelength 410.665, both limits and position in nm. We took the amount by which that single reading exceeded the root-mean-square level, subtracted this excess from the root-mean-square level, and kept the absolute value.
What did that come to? 11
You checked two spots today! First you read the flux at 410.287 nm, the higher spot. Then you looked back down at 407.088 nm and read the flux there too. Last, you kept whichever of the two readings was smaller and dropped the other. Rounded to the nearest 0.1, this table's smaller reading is 12.2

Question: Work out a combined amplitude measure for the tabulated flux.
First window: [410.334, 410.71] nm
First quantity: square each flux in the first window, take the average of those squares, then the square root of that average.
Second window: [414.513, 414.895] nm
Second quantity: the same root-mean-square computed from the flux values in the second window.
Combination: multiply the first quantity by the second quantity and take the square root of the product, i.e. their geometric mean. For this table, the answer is 14.5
